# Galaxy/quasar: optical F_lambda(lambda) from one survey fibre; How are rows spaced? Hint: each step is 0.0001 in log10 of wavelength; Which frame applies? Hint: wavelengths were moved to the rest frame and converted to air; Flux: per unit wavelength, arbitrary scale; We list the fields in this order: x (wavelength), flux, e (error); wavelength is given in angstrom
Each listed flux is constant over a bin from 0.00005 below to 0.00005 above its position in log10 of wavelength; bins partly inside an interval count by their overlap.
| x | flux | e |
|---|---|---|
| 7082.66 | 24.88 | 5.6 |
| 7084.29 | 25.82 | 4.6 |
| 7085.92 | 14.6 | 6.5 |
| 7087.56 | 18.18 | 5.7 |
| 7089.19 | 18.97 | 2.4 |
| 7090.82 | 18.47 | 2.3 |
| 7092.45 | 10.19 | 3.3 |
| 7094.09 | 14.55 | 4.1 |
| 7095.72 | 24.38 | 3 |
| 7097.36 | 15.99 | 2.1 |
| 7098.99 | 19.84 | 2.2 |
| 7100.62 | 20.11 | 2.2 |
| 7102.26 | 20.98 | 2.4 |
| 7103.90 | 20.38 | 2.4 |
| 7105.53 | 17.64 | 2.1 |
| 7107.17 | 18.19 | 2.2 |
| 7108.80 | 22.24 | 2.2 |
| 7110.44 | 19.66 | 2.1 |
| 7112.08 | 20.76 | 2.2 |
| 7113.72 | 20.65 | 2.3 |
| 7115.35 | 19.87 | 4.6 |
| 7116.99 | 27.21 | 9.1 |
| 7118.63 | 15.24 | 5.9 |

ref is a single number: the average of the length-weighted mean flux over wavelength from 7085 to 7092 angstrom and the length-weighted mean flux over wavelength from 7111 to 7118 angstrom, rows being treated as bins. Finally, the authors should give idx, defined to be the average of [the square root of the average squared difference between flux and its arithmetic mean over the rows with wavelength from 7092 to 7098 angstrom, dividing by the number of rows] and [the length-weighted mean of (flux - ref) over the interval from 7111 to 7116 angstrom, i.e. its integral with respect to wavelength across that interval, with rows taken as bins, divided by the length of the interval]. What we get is 3.0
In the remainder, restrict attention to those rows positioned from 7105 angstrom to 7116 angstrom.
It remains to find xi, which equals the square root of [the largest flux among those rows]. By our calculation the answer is 4.72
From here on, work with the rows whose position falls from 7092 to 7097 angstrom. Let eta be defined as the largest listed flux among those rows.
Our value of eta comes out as 24.38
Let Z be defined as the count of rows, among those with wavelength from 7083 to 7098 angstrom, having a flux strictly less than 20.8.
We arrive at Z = 7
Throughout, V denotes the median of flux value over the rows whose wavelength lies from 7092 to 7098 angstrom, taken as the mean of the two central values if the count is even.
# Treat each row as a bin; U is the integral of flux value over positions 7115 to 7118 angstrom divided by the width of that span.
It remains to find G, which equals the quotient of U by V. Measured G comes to 1.54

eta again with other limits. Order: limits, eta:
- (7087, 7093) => 18.97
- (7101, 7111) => 22.24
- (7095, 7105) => 24.38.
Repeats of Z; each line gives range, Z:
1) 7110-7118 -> 4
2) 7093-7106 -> 6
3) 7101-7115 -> 6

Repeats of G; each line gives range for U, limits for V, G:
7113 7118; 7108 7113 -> 1.08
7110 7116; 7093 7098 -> 1.27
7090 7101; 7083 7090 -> 0.95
